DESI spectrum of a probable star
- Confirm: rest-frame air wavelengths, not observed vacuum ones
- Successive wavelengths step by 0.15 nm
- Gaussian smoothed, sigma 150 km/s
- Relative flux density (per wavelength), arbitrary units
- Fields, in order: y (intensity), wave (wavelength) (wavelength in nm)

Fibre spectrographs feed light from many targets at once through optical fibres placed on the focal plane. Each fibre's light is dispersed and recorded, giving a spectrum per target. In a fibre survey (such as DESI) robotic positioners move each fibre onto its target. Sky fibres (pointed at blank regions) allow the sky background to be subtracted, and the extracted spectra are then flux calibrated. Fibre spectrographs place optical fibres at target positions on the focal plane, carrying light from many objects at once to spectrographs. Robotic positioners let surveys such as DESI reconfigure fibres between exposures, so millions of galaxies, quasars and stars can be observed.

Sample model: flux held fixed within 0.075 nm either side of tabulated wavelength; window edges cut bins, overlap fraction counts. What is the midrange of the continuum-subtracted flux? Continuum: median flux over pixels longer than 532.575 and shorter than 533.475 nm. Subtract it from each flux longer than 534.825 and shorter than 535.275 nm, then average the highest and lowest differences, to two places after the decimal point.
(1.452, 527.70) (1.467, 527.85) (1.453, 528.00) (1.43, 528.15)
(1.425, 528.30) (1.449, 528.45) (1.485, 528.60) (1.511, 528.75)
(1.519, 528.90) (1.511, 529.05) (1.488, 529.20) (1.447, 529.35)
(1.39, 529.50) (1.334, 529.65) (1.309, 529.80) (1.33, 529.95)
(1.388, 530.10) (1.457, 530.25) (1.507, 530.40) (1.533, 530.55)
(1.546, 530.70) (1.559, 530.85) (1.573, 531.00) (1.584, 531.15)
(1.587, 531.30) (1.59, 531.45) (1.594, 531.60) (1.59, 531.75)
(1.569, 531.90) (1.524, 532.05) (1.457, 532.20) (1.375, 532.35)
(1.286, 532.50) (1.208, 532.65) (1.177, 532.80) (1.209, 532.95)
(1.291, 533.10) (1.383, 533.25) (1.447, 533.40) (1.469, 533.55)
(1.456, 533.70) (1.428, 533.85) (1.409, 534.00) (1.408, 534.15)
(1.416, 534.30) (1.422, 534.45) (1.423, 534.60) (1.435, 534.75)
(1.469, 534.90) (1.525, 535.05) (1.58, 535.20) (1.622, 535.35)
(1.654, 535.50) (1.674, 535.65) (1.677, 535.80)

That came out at 0.27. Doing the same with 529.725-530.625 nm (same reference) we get 0.17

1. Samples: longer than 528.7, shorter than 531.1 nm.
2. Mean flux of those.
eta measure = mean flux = 1.46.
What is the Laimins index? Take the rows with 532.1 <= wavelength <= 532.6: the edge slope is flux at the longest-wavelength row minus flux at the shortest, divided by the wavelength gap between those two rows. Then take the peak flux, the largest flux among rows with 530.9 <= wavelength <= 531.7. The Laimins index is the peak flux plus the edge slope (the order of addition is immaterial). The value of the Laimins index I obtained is 1.02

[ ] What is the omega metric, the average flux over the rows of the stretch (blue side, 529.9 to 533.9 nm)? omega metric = 1.45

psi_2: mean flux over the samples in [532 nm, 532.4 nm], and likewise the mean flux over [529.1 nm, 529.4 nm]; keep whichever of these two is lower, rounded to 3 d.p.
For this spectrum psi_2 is 1.452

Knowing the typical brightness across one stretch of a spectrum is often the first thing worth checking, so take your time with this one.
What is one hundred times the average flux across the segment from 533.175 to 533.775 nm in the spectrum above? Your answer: 144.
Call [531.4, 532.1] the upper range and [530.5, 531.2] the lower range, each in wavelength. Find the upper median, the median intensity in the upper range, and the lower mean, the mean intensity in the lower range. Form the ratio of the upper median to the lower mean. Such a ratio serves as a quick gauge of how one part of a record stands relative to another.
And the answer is 1.020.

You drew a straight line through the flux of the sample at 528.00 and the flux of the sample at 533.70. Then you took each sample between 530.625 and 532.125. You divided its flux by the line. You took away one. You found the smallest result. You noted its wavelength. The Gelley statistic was 532.05 nm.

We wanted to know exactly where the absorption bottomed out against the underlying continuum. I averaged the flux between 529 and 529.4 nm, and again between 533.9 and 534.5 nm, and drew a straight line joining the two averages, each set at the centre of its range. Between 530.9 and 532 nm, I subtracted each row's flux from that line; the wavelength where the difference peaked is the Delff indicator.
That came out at 531.00 nm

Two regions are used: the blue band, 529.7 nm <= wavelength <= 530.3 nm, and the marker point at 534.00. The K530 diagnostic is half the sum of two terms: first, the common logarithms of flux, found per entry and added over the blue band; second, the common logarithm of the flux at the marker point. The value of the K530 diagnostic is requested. 0.348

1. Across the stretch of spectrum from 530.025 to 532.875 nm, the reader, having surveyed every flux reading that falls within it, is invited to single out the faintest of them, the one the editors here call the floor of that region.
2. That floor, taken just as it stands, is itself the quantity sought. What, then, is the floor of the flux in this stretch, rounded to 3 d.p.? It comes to 1.177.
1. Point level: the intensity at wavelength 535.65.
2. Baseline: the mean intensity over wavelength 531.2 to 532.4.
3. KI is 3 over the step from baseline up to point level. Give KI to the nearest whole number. 22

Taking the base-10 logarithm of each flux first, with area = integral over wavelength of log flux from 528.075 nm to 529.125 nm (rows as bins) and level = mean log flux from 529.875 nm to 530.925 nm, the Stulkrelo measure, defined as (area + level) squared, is 0.119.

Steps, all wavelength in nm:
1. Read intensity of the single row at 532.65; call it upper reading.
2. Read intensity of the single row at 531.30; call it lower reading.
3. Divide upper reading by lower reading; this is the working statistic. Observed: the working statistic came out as 0.76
